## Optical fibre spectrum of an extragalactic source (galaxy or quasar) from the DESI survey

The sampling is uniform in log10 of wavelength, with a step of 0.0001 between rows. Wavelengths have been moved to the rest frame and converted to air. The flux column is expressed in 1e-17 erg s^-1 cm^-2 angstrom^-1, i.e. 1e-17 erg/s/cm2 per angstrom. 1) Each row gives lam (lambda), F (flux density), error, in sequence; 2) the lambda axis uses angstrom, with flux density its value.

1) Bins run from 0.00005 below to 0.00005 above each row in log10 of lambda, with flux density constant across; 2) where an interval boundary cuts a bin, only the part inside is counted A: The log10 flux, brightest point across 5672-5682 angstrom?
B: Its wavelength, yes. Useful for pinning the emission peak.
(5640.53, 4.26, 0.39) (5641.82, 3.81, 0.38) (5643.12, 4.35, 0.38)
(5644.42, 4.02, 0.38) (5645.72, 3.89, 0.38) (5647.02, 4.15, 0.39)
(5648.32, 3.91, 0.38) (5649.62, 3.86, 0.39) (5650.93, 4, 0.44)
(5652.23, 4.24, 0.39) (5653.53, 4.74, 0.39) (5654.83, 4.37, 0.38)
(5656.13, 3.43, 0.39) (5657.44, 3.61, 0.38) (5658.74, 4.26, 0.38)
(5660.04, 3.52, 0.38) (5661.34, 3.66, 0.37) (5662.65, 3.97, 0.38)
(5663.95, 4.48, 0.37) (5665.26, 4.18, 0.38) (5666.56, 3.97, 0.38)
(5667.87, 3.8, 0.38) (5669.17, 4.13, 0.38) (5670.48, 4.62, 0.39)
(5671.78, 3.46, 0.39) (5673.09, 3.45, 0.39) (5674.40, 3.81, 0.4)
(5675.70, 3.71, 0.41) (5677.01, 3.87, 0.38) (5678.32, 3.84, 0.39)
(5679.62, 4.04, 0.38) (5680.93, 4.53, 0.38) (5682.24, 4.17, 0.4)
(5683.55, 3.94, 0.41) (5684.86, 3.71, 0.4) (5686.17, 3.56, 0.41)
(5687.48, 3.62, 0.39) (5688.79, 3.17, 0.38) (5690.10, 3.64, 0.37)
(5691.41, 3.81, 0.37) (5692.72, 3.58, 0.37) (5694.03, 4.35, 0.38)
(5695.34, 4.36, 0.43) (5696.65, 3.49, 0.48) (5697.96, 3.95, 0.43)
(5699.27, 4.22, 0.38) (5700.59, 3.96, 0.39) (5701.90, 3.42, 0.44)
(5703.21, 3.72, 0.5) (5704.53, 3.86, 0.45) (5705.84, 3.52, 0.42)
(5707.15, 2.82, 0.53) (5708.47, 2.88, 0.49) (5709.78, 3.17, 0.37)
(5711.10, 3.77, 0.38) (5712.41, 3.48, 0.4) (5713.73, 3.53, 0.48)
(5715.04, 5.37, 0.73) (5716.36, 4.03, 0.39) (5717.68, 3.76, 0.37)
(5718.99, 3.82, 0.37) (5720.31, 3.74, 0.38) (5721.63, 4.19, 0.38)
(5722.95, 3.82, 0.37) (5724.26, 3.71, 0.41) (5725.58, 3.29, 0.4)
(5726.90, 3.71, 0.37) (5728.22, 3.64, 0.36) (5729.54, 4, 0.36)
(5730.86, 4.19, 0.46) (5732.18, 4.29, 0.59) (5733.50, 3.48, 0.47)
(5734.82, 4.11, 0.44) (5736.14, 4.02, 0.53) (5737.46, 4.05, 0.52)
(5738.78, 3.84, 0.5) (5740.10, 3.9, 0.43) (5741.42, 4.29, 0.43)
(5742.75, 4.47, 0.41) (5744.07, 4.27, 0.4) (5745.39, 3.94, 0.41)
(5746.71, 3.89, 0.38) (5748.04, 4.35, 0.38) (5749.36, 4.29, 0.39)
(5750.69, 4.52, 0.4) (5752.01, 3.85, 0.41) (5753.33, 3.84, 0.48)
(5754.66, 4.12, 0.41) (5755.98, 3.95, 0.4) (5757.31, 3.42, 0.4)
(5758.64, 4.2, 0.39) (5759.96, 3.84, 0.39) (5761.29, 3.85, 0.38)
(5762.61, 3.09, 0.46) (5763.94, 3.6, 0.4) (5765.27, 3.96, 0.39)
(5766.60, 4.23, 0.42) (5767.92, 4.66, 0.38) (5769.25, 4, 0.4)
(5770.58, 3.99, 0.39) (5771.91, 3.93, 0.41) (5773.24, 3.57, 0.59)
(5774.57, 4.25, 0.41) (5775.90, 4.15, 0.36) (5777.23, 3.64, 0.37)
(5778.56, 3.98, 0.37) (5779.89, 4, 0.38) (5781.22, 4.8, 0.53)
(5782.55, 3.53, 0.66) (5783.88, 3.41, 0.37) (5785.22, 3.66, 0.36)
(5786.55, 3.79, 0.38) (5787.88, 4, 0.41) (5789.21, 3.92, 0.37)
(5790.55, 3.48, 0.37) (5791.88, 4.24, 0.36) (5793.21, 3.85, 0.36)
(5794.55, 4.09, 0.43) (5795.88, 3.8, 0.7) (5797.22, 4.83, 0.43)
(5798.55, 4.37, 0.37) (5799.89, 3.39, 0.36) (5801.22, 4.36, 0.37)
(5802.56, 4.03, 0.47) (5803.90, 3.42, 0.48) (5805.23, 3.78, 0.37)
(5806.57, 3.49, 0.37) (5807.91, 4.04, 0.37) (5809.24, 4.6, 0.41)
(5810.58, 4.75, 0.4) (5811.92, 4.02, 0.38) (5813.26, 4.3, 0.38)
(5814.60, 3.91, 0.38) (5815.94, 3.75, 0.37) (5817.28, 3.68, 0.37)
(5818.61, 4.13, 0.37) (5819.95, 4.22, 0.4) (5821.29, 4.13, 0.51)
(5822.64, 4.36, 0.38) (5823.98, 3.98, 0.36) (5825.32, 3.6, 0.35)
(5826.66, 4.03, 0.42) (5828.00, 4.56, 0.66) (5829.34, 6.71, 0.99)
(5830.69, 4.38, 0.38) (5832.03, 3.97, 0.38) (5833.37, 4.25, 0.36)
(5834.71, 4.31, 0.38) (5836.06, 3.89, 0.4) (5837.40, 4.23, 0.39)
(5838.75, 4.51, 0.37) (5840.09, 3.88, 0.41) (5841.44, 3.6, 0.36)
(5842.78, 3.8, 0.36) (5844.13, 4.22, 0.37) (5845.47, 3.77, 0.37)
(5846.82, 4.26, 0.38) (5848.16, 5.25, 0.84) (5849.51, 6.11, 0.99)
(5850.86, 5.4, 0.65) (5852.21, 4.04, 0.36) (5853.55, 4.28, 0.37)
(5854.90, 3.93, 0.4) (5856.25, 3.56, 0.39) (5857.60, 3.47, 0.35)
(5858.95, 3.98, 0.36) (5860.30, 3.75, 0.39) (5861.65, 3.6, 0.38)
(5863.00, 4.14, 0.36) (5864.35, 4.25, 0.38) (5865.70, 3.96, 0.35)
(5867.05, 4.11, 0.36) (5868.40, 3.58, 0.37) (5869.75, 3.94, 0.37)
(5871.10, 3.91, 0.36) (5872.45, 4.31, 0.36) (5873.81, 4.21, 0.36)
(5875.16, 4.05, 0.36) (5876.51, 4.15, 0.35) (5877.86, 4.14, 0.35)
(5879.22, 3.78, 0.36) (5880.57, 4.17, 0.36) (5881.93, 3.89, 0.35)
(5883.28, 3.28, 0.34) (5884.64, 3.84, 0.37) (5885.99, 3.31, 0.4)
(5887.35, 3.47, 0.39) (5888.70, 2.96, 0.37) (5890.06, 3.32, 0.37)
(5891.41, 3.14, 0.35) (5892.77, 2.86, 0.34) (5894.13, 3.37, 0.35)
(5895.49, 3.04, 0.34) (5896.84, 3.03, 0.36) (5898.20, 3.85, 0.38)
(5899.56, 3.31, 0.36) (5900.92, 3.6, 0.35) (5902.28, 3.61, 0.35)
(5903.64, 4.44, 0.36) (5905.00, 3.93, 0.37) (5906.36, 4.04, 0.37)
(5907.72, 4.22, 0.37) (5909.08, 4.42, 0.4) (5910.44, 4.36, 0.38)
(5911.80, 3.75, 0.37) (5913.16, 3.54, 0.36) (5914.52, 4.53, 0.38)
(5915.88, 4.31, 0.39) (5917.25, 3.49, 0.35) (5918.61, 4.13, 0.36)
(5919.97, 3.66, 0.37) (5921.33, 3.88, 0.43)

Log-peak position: 5680.93 angstrom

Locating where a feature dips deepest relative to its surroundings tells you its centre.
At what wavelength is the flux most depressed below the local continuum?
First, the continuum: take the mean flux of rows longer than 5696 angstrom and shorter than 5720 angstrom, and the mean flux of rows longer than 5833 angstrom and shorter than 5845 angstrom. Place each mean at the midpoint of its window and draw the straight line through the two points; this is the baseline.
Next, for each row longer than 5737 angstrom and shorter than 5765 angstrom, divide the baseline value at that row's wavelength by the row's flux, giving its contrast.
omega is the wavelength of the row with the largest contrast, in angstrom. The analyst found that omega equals 5762.61 angstrom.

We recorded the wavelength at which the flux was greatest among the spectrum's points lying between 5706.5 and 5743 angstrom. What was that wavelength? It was 5715.04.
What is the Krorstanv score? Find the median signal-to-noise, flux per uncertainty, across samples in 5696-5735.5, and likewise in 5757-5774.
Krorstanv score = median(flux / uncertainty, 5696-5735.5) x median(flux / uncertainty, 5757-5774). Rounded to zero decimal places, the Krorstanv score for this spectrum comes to 91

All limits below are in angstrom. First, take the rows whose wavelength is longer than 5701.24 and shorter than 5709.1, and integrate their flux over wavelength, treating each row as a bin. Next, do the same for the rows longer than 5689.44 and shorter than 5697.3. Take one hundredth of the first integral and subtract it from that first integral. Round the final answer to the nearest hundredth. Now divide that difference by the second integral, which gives 0.86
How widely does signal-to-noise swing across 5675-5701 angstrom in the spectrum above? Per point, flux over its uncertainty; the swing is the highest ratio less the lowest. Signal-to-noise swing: 4.7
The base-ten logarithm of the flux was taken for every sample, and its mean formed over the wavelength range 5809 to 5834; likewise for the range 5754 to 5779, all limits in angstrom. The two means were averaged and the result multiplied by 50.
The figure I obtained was 30.5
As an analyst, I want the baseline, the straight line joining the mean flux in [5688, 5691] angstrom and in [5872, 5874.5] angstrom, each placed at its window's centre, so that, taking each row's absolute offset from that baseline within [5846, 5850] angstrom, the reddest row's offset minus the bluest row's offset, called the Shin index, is 1.8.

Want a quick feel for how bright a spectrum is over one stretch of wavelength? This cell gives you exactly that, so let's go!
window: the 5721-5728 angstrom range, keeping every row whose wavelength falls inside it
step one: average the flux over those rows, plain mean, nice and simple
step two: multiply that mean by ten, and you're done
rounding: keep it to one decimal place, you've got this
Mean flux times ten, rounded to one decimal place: 37.4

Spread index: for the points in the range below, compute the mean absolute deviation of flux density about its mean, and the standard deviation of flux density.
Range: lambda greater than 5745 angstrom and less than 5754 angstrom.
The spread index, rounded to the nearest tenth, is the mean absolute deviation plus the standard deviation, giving 0.5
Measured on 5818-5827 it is 0.4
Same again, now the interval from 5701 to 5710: 0.7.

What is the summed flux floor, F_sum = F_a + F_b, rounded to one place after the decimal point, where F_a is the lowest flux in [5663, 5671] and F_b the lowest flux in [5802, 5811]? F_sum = 7.2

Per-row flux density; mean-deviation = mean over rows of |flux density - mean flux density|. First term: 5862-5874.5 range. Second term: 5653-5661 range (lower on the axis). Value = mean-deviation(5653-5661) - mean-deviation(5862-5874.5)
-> 0.29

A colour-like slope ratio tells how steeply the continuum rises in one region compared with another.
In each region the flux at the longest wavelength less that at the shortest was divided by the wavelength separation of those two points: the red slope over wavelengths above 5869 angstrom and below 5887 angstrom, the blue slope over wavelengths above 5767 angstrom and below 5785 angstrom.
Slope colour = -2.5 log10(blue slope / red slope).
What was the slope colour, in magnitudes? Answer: -0.8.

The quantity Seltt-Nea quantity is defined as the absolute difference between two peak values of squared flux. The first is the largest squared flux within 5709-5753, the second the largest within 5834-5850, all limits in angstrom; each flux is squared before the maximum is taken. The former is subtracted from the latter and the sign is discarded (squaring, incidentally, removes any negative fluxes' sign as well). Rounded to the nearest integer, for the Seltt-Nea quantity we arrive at 8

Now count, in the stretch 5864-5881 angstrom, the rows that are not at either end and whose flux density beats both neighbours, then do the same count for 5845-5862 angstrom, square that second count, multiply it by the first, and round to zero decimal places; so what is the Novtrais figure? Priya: 36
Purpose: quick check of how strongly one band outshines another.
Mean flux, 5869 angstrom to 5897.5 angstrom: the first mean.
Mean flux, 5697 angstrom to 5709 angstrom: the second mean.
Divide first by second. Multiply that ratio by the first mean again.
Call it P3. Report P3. 3.66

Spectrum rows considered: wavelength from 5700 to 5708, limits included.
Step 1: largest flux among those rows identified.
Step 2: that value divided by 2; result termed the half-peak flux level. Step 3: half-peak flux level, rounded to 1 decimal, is 2.0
